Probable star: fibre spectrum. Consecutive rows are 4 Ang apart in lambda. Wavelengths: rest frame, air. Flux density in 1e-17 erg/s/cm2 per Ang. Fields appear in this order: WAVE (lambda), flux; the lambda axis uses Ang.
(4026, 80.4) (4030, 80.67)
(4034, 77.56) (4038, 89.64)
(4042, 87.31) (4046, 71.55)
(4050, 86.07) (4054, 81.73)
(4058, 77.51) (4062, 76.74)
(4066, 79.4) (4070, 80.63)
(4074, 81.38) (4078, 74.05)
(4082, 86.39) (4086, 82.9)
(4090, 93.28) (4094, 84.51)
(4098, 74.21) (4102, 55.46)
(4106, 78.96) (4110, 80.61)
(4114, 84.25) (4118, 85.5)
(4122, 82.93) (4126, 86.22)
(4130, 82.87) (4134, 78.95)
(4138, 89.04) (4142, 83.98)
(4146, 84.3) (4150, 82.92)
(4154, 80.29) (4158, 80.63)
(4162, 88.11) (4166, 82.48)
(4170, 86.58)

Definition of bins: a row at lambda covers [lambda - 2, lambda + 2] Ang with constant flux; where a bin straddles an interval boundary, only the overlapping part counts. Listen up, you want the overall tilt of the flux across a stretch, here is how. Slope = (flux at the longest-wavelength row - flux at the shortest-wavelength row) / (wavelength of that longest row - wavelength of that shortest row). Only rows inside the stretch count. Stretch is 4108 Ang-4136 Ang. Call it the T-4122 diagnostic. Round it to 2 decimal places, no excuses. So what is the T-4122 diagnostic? -0.07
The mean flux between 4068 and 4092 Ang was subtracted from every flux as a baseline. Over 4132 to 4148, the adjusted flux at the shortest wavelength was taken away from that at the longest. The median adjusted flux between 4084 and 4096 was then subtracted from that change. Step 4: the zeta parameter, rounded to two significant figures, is 3.9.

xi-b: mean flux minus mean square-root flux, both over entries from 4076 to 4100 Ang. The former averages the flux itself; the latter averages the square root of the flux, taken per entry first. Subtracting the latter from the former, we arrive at 73.5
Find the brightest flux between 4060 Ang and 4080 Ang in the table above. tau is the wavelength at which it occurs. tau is 4074 Ang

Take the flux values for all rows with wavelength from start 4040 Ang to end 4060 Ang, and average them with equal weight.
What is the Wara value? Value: 80.8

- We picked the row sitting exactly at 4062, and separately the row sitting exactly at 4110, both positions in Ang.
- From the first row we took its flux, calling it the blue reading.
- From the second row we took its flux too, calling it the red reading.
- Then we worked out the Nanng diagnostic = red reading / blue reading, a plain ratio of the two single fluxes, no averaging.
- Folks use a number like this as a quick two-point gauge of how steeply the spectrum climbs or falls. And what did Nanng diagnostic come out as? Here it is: 1.05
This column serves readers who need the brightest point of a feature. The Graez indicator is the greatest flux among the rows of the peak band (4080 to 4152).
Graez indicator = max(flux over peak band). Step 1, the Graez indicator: 93.28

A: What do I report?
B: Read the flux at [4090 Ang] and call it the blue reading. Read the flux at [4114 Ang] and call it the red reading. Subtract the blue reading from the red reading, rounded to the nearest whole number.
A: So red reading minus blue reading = -9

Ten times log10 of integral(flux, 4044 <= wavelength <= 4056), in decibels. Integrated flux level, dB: 29.8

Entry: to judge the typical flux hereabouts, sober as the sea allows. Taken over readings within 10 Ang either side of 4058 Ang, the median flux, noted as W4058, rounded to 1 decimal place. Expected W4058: 79.4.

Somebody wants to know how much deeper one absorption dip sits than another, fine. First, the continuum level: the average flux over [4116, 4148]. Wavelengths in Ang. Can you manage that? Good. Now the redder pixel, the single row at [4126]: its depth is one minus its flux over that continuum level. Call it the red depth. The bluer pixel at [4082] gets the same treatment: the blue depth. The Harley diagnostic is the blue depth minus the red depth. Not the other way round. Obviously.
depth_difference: -0.002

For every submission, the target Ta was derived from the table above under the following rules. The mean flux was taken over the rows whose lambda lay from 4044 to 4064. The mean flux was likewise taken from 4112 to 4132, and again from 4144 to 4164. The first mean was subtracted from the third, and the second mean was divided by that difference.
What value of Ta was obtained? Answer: 19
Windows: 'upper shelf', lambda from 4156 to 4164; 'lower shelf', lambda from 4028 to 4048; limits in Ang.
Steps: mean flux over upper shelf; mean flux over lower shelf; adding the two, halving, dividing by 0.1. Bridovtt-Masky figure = 829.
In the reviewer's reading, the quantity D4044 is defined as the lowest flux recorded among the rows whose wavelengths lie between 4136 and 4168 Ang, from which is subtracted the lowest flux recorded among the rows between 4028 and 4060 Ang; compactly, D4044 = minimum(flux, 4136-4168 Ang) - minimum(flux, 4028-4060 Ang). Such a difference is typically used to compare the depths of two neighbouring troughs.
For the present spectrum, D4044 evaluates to 9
